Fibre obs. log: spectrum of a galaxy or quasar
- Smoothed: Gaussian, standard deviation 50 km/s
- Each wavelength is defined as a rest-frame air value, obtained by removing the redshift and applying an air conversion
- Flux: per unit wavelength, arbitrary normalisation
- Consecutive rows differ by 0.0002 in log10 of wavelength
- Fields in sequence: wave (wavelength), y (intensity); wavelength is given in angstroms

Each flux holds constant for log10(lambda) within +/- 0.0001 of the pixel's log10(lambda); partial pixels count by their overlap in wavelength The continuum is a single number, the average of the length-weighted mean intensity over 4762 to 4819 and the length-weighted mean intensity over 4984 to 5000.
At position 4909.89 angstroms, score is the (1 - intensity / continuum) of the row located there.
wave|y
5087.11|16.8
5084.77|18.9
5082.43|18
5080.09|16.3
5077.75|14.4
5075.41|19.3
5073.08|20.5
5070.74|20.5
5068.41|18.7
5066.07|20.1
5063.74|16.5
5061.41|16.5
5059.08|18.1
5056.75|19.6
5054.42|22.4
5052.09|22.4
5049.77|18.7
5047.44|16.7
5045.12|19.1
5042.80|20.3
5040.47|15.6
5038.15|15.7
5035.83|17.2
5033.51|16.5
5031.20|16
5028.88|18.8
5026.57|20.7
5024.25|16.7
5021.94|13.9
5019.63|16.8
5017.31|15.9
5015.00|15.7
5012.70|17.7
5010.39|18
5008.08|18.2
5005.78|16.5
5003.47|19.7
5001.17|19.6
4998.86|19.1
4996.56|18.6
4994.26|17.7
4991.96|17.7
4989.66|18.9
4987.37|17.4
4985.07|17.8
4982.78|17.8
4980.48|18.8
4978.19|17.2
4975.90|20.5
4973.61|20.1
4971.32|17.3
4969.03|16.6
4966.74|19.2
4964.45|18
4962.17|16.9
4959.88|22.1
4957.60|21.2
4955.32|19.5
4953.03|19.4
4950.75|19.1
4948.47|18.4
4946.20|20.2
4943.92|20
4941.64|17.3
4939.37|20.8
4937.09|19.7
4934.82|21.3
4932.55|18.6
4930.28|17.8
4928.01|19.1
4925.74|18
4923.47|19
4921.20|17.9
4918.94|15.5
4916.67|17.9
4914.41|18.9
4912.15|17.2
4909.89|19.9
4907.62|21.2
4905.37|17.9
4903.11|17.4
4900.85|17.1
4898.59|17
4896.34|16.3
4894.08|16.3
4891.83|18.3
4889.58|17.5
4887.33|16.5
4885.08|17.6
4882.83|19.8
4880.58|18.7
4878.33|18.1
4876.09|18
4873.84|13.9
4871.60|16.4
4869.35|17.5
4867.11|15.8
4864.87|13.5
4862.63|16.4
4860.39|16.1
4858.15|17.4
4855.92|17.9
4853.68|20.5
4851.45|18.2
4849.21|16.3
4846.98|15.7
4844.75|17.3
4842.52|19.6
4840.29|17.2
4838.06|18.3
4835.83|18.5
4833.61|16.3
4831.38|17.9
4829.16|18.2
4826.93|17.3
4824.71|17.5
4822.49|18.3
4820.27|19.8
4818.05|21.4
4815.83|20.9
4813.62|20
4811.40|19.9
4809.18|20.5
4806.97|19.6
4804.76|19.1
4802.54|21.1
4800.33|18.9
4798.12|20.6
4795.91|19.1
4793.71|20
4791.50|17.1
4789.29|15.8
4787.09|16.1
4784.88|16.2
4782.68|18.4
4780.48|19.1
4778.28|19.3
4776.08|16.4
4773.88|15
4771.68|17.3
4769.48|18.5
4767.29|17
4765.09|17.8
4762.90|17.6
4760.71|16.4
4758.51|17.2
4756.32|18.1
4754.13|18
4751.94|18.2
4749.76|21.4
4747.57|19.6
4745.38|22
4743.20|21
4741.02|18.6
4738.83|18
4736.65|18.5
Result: -0.08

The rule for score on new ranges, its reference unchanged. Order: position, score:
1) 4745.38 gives -0.20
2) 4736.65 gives -0.01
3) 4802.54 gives -0.15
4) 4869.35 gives 0.05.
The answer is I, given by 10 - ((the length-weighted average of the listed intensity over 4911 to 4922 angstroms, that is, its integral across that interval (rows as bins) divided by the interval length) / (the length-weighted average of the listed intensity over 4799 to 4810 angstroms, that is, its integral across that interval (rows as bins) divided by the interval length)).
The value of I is 9.12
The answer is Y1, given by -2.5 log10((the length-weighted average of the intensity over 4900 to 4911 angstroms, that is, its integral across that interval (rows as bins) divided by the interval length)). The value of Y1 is -3.18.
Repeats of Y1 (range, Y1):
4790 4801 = -3.20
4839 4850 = -3.09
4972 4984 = -3.19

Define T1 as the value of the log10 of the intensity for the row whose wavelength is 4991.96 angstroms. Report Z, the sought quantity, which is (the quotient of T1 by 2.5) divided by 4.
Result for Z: 0.125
